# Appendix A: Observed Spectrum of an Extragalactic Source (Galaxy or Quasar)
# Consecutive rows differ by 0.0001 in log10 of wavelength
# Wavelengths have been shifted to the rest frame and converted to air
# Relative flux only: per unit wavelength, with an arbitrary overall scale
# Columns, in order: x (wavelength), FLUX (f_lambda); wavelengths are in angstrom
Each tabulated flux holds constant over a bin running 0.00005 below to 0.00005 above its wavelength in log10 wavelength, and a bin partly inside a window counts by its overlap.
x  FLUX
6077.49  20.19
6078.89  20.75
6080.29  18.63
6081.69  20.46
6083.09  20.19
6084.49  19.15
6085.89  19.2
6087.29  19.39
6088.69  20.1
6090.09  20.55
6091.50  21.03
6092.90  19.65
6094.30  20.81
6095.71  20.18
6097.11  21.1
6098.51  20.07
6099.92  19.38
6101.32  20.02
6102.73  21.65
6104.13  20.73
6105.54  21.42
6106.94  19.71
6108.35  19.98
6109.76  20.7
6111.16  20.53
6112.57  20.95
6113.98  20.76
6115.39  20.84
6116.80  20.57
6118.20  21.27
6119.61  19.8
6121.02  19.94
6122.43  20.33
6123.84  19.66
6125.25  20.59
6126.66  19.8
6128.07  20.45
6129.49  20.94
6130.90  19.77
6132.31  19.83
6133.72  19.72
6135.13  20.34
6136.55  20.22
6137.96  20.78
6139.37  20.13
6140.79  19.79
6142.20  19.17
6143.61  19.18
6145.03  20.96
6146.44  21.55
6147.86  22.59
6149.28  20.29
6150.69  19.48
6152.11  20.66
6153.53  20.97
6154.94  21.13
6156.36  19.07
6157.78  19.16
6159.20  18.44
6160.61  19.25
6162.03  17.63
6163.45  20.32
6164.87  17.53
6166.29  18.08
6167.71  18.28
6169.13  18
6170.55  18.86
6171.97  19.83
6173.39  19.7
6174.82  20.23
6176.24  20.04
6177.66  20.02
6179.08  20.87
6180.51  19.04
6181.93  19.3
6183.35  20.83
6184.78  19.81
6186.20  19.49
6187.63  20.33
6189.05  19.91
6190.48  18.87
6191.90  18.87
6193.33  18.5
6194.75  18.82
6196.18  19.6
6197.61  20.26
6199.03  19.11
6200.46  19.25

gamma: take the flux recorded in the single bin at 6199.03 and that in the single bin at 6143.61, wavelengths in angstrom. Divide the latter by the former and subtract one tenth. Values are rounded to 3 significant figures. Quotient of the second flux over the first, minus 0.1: 0.904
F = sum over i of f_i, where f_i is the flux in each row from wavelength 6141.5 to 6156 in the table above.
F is 206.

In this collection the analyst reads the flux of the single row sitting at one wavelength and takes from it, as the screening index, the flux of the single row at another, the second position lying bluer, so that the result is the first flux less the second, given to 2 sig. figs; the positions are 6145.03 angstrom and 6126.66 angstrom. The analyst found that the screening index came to 1.2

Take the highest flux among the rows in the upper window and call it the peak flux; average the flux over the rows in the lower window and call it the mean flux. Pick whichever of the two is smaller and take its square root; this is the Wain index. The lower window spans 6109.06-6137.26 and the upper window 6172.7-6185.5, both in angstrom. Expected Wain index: 4.51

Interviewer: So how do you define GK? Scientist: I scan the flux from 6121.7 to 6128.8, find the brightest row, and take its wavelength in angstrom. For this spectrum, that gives 6125.25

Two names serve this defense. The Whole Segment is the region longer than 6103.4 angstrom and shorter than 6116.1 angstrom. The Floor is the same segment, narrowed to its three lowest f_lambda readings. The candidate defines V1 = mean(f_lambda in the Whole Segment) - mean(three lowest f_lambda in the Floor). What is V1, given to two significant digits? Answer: 0.55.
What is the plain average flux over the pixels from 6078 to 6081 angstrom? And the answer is 19.7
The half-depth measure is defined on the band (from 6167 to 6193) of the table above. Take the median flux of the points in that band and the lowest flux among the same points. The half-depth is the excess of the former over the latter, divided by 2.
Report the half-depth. 0.9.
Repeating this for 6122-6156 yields 0.6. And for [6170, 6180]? 0.6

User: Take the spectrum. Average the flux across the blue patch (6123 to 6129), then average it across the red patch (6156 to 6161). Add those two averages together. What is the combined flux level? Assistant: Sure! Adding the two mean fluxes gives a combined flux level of 39.1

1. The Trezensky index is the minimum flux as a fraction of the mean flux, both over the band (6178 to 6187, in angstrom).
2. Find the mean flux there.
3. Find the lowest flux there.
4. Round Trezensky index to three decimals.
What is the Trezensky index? 0.957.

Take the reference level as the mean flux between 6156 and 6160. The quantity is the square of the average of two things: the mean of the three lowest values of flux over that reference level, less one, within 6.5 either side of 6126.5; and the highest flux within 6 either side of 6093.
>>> 111.8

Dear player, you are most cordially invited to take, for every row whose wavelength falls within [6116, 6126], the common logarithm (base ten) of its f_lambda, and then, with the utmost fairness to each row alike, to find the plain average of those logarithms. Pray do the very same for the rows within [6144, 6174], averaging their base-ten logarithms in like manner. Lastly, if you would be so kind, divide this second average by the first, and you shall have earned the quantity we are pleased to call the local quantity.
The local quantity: 0.99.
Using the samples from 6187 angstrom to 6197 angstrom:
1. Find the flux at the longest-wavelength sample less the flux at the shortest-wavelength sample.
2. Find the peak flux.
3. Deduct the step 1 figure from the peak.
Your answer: 21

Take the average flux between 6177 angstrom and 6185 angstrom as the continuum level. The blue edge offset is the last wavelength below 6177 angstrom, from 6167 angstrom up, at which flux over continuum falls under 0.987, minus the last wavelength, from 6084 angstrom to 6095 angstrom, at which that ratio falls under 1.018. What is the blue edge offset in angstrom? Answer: 80.5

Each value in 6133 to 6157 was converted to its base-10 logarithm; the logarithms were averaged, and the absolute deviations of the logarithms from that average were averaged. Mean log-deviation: 0.0153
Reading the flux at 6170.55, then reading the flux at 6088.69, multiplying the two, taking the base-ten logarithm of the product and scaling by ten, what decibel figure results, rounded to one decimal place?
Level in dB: 25.8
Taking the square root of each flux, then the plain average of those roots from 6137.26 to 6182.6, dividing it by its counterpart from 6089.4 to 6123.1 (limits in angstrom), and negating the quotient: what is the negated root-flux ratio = -0.980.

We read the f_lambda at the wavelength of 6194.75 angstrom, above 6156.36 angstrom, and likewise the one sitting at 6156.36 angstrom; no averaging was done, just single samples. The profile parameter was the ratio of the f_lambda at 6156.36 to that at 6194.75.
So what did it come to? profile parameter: 1.01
